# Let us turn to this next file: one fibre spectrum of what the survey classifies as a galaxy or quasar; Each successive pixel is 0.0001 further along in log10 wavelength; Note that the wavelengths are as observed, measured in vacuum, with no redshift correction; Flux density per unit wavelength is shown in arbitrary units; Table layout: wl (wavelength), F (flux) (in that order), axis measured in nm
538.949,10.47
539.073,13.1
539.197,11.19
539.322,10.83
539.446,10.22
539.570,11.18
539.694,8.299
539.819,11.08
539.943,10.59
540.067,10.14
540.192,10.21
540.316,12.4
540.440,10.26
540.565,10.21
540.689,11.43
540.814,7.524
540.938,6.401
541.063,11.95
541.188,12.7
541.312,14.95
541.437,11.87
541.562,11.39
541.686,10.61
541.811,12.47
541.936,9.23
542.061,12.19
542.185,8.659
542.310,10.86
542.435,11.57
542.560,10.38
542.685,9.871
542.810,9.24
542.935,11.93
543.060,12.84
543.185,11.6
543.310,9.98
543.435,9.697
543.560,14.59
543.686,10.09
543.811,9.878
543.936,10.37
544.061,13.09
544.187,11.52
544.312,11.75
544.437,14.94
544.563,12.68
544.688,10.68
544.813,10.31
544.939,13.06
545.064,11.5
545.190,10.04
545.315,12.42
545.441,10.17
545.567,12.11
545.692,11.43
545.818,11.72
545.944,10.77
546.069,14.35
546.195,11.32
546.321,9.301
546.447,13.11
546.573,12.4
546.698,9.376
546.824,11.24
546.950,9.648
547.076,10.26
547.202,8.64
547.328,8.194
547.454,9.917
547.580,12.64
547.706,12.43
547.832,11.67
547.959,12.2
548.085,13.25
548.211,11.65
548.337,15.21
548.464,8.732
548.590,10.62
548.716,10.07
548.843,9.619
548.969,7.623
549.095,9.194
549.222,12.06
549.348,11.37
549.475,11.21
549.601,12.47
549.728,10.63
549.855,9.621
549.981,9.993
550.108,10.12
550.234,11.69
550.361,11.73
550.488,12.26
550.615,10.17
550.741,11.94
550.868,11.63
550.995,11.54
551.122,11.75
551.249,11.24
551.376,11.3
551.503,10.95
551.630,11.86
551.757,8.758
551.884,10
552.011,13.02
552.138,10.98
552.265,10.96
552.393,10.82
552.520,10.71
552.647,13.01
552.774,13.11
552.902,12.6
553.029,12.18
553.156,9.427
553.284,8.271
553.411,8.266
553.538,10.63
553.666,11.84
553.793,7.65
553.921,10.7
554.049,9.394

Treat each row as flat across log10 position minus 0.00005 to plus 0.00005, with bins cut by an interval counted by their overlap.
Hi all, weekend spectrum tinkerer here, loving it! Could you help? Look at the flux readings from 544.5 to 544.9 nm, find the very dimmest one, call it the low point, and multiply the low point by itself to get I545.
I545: 106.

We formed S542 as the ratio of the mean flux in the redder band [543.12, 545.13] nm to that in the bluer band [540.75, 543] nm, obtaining 1.08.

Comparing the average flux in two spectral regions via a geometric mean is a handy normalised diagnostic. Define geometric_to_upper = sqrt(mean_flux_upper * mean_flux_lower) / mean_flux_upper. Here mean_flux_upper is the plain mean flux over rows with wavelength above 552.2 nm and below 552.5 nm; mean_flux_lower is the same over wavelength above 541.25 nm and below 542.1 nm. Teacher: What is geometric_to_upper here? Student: 1.04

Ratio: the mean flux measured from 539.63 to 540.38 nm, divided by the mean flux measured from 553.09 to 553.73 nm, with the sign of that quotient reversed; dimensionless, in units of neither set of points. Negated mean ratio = -1.08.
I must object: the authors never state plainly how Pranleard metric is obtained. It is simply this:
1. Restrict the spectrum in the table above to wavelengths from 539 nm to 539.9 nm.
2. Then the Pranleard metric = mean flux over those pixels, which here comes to 10.8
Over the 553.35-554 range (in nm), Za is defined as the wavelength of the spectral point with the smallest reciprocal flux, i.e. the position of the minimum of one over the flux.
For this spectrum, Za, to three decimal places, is 553.666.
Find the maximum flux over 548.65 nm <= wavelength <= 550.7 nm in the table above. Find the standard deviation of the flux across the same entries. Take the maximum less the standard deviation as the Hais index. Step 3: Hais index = 11.2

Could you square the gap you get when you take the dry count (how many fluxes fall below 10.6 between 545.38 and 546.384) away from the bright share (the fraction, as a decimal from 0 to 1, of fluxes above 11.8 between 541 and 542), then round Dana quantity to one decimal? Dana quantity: 1.9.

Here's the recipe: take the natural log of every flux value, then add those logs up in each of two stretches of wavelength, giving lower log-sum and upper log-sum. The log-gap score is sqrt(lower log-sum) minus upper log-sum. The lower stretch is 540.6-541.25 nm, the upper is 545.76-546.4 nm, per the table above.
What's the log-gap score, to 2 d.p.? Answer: -8.79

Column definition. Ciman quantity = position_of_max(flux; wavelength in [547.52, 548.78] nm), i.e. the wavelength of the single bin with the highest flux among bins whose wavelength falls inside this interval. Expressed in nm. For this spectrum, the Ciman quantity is 548.337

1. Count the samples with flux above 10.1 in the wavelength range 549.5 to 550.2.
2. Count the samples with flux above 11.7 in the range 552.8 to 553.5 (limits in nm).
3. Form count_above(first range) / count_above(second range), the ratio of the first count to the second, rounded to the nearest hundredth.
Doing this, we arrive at 1.50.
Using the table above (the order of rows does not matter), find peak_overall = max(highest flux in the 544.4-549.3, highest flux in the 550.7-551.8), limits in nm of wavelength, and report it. 15.2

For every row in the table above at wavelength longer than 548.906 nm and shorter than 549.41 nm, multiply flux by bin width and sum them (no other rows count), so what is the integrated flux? 5.1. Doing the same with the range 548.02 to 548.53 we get 6.2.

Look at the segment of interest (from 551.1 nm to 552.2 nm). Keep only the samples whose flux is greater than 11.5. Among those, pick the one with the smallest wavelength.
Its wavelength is 551.122 nm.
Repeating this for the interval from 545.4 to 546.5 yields 545.567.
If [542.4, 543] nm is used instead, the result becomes 542.435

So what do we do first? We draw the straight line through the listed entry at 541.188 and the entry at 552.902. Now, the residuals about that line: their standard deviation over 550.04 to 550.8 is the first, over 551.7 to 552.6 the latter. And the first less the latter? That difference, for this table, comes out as -0.3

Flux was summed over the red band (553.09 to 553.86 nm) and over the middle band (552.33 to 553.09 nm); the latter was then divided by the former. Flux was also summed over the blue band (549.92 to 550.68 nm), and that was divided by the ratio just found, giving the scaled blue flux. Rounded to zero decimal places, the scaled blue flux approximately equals 51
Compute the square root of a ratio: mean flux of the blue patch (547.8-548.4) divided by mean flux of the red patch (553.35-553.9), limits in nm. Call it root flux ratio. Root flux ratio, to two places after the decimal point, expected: 1.15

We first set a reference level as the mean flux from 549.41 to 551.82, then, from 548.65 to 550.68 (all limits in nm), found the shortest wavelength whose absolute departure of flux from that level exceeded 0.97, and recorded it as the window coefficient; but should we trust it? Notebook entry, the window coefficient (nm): 548.716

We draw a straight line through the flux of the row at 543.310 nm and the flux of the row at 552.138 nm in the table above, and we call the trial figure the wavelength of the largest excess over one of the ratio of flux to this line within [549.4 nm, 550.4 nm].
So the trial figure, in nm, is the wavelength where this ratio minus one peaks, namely 549.601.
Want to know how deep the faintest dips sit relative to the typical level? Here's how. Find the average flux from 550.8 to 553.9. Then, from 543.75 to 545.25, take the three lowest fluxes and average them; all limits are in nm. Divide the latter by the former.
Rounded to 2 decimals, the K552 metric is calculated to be 0.92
